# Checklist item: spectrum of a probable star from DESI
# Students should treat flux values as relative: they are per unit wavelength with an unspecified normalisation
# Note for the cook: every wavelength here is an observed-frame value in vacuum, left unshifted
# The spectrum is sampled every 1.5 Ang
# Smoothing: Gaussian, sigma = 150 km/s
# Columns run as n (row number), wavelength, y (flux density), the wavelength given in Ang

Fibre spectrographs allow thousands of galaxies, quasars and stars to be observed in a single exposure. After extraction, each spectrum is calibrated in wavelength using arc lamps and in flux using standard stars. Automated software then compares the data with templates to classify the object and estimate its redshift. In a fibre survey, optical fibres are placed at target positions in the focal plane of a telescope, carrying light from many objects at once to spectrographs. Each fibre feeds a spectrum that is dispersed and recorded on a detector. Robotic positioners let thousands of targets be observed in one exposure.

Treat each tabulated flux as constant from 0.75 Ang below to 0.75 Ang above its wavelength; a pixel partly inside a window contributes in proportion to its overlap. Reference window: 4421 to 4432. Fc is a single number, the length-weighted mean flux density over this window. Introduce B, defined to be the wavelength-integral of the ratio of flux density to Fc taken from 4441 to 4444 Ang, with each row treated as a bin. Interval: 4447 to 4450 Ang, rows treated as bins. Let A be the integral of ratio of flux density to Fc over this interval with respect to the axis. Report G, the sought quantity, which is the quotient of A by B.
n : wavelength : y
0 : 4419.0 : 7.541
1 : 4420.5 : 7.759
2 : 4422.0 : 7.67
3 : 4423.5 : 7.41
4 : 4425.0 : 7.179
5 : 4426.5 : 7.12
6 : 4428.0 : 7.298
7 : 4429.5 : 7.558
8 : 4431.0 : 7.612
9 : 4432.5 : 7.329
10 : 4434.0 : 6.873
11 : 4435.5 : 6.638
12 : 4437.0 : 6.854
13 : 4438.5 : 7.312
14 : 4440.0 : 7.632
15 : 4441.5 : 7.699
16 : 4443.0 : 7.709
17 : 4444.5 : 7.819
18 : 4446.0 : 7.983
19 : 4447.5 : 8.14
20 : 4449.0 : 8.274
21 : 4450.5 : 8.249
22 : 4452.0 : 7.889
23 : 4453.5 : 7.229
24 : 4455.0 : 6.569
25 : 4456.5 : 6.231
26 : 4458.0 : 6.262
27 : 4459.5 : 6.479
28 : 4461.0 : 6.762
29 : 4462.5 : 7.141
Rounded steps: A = 3.33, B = 3.1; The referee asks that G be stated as 1.07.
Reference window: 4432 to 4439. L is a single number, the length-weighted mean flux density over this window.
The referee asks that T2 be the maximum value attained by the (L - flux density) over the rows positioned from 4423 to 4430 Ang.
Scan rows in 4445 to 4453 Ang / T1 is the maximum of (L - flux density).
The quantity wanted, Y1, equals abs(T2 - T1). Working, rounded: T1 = -0.9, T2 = -0.14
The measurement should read 0.8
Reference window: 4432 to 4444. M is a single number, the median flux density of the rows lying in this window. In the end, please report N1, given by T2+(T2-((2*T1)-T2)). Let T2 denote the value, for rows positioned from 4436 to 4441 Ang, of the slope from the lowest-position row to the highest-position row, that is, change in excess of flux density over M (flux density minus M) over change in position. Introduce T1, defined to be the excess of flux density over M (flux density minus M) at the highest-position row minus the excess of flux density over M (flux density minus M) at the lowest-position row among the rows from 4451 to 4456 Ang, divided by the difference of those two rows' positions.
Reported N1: 1.7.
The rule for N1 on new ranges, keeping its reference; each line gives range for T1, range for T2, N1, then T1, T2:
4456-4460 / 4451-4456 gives -1.5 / 0.08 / -0.44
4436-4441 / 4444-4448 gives -0.2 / 0.26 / 0.11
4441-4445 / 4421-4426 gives -0.6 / 0.04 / -0.16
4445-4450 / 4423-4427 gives -0.5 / 0.10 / -0.10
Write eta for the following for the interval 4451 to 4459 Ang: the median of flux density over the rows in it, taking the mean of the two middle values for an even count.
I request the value 6.6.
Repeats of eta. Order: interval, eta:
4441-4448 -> 7.8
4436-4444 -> 7.6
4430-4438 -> 6.9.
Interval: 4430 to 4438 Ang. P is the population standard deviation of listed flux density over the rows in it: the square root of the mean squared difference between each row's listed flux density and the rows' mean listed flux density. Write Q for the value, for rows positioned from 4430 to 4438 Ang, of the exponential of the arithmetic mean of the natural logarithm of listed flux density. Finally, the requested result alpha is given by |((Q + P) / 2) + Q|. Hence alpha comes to 10.8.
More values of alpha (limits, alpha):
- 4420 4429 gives 11.2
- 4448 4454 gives 12.1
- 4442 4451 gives 12.1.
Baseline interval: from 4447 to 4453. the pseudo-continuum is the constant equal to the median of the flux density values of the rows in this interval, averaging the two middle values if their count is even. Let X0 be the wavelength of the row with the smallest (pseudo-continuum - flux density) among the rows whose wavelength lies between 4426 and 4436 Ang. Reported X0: 4431.0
